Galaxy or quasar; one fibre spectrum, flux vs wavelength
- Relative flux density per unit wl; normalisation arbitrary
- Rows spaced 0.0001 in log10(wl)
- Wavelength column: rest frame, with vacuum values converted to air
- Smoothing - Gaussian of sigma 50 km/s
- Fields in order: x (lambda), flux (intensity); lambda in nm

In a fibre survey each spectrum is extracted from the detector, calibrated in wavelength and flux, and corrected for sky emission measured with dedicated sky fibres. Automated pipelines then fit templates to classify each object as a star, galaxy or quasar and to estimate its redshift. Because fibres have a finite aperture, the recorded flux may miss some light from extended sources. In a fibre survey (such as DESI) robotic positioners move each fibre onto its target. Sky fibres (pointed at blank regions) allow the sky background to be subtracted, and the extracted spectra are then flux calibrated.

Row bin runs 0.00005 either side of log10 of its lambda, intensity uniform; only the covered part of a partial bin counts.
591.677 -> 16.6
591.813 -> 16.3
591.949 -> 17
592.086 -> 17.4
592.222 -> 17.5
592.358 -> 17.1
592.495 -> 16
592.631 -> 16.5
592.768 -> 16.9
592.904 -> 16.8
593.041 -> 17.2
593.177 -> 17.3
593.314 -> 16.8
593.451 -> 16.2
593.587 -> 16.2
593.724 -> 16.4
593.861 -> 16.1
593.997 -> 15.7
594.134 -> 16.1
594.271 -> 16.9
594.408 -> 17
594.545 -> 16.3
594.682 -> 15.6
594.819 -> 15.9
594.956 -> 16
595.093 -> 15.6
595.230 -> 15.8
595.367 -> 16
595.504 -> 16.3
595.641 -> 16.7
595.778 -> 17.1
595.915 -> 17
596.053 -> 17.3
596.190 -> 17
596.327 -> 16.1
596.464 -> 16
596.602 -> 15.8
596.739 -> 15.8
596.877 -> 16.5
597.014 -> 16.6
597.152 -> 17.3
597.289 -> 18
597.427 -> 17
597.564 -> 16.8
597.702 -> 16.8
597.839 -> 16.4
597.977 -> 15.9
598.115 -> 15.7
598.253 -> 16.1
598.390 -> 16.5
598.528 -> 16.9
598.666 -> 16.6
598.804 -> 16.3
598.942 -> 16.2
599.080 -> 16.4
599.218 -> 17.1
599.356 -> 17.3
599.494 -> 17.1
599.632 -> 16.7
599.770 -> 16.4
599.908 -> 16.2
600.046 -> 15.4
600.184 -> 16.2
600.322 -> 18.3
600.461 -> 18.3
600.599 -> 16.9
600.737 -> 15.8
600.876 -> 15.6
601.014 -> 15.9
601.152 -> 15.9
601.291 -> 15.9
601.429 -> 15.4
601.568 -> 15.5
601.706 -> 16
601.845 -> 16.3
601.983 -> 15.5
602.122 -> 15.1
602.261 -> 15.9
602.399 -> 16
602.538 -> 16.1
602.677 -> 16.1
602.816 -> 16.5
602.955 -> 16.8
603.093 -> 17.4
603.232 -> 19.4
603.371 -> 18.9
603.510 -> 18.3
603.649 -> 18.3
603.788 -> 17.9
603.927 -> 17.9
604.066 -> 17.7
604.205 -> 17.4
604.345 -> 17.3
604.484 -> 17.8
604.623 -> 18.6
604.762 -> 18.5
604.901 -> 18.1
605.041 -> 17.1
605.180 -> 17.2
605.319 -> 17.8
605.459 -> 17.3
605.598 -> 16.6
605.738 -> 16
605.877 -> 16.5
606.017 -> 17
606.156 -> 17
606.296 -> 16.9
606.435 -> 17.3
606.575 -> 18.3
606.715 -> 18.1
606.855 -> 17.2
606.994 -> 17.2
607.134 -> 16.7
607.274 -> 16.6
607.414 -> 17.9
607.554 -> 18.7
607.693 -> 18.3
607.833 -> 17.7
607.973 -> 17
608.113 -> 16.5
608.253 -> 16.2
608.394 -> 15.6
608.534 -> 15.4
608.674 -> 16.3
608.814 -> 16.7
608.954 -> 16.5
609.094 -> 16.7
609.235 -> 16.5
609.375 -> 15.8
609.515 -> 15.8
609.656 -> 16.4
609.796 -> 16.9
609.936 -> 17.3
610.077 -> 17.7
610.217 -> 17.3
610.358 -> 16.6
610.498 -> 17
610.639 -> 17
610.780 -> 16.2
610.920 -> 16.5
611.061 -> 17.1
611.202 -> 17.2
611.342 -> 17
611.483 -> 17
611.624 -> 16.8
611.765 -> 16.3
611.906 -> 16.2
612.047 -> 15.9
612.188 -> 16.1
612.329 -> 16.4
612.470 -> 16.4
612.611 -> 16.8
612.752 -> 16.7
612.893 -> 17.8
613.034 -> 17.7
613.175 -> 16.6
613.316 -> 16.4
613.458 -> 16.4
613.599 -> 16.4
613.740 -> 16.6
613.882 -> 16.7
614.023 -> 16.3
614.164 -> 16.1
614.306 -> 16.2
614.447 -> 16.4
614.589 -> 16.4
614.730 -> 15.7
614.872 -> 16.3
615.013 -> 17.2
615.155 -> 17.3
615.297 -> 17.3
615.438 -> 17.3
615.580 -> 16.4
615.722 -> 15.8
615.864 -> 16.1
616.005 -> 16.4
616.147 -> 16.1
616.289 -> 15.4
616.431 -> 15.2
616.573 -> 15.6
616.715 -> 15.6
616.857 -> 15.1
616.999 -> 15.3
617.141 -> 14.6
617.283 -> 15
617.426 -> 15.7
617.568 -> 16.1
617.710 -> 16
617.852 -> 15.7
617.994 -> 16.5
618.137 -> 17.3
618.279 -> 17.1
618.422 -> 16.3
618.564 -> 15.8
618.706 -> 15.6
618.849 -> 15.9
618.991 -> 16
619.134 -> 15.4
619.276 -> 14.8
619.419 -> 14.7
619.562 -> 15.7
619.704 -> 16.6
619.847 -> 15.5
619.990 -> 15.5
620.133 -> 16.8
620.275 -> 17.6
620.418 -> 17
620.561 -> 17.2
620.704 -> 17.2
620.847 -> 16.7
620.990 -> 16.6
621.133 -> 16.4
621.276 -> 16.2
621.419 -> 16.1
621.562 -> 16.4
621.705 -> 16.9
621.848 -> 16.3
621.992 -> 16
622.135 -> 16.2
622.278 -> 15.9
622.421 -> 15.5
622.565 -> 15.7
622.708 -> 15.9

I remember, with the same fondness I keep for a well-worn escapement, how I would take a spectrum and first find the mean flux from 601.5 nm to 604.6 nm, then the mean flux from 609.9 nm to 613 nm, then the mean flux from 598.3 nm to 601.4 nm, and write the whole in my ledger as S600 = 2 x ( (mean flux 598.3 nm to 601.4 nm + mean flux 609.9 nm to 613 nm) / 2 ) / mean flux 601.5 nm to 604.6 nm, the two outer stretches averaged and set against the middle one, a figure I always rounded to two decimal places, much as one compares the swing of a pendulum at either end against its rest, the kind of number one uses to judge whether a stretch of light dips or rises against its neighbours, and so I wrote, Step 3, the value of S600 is 1.96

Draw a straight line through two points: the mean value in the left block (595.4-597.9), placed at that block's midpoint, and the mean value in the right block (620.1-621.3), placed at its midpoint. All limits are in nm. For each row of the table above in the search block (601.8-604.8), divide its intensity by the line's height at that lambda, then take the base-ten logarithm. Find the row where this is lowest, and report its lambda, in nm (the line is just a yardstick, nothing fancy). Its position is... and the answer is 602.122 nm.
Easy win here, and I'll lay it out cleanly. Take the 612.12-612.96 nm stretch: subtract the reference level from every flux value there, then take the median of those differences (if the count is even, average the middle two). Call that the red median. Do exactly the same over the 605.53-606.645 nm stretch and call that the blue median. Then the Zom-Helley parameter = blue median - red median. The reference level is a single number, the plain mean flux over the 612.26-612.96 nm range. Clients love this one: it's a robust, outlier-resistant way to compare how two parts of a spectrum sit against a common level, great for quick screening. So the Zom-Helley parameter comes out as 0.4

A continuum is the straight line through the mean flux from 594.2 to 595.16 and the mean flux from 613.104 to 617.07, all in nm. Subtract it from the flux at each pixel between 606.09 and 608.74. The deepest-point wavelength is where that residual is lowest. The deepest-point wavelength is 608.534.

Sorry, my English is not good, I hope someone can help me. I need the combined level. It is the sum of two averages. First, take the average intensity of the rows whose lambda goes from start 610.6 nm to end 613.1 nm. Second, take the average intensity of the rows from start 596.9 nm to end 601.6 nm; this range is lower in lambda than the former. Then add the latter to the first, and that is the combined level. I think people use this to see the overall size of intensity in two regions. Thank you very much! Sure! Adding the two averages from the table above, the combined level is 33.2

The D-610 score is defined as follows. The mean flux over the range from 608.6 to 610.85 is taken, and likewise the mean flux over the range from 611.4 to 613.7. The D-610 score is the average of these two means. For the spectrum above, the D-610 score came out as 16.6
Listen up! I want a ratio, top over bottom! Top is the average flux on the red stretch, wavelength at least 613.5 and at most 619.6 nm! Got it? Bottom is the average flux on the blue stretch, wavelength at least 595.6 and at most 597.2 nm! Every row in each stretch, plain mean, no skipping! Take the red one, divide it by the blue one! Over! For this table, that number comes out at 0.97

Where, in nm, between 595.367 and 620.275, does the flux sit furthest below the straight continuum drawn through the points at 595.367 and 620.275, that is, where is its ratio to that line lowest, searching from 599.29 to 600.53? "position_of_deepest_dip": 600.046 nm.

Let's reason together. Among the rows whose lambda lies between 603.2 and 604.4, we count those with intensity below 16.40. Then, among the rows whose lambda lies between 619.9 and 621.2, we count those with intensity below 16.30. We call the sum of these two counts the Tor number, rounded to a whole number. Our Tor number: 1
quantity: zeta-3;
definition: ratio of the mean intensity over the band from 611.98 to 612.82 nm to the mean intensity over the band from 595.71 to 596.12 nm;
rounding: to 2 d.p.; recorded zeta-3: 0.96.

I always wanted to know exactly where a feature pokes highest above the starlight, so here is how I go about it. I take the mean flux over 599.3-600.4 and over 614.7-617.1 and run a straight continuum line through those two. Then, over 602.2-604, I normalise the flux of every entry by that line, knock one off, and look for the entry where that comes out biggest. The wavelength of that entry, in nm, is 603.232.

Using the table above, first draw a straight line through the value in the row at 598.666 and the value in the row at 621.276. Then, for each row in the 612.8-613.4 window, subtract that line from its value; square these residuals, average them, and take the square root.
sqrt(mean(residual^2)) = 1.00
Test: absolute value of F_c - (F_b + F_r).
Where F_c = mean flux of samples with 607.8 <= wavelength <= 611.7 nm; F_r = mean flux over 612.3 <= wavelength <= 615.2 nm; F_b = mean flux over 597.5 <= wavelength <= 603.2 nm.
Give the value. 16.3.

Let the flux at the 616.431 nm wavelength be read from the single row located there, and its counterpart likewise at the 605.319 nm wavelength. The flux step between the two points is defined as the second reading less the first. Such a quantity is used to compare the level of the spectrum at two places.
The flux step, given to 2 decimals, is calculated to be 2.60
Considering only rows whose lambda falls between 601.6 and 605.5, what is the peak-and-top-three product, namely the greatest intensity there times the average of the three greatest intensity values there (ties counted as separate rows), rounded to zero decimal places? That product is 368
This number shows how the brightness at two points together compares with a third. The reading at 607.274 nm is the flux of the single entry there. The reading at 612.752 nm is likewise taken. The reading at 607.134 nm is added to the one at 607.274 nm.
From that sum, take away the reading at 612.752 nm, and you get 16.6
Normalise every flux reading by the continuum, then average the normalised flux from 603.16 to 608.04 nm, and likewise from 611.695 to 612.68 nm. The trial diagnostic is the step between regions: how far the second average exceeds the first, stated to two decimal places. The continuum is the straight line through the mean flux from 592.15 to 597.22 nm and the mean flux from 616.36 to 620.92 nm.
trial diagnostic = -0.07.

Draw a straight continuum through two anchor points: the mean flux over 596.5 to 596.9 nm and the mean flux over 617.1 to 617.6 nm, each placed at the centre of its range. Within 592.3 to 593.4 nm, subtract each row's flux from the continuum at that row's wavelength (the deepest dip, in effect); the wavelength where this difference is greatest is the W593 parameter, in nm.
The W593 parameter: 592.495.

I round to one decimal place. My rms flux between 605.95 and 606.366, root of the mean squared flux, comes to 17.0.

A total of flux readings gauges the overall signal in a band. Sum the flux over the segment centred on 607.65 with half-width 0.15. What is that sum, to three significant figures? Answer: 37.0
